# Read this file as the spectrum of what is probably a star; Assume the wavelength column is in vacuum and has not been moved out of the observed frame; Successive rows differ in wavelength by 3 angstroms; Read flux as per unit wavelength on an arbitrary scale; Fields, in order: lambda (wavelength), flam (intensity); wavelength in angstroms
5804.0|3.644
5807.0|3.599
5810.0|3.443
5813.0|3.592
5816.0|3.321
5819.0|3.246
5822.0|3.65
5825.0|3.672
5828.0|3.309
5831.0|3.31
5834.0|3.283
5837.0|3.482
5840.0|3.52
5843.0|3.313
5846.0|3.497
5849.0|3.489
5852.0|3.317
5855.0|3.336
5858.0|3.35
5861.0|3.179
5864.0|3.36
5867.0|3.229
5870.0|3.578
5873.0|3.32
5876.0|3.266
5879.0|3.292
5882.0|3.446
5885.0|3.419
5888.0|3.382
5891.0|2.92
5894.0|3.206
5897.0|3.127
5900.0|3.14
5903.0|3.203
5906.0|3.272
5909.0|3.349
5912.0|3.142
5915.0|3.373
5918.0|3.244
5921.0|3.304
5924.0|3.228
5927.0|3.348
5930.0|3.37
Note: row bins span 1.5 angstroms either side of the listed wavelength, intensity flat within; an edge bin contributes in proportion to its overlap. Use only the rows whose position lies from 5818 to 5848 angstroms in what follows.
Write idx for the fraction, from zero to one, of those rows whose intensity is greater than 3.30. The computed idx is 0.80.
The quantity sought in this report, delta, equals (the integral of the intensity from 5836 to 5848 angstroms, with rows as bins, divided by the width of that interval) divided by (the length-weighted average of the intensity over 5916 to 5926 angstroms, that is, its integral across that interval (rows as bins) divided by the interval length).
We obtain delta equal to 1.06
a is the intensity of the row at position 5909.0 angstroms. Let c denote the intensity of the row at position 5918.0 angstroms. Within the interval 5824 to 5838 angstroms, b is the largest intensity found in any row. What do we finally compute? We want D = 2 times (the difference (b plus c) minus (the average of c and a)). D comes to 7.24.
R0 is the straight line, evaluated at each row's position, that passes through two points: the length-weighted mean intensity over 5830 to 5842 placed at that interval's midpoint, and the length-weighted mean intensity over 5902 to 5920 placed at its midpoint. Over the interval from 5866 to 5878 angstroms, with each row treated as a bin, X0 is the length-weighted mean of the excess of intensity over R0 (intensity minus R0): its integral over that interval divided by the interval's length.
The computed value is 0.015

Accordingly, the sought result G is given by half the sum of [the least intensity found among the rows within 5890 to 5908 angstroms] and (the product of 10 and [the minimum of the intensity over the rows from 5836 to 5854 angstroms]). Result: 18.0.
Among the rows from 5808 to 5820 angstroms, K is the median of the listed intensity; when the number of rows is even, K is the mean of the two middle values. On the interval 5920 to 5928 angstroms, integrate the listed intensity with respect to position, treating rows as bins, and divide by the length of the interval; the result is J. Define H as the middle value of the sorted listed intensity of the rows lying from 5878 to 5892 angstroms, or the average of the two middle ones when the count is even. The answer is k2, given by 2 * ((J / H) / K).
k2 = 0.575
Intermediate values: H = 3.38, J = 3.29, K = 3.38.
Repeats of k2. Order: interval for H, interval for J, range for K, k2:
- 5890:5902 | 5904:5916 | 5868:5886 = 0.621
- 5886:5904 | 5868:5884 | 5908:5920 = 0.646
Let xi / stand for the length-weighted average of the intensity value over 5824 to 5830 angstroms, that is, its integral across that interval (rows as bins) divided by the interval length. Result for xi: 3.46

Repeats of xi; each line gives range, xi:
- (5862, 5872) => 3.38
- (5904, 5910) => 3.30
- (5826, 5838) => 3.35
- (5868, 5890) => 3.37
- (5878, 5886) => 3.39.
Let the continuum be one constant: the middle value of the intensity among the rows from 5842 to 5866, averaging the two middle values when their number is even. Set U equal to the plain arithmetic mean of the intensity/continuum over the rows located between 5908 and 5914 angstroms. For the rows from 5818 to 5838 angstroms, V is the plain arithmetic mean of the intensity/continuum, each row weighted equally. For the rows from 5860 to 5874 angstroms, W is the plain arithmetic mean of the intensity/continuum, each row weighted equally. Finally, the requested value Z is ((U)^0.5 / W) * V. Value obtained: 1.01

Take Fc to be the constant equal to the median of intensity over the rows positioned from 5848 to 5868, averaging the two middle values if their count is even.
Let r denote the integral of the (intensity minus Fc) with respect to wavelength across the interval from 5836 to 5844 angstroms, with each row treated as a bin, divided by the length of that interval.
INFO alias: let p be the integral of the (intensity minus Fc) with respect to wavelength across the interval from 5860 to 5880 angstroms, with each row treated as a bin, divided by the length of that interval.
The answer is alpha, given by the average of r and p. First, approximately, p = -0.01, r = 0.11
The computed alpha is 0.05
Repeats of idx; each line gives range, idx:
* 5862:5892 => 0.60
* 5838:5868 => 0.80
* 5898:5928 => 0.40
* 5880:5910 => 0.40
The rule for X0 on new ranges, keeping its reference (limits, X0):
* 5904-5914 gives -0.012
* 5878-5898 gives -0.049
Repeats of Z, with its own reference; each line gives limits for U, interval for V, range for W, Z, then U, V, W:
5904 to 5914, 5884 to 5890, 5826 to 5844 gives 1.00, 0.97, 1.02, 1.01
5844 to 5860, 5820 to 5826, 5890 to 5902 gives 1.19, 1.02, 1.10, 0.93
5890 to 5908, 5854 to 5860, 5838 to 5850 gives 0.94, 0.94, 1.00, 1.03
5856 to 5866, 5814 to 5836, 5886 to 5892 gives 1.07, 0.99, 1.02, 0.94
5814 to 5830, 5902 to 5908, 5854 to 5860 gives 0.98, 1.03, 0.97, 1.00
